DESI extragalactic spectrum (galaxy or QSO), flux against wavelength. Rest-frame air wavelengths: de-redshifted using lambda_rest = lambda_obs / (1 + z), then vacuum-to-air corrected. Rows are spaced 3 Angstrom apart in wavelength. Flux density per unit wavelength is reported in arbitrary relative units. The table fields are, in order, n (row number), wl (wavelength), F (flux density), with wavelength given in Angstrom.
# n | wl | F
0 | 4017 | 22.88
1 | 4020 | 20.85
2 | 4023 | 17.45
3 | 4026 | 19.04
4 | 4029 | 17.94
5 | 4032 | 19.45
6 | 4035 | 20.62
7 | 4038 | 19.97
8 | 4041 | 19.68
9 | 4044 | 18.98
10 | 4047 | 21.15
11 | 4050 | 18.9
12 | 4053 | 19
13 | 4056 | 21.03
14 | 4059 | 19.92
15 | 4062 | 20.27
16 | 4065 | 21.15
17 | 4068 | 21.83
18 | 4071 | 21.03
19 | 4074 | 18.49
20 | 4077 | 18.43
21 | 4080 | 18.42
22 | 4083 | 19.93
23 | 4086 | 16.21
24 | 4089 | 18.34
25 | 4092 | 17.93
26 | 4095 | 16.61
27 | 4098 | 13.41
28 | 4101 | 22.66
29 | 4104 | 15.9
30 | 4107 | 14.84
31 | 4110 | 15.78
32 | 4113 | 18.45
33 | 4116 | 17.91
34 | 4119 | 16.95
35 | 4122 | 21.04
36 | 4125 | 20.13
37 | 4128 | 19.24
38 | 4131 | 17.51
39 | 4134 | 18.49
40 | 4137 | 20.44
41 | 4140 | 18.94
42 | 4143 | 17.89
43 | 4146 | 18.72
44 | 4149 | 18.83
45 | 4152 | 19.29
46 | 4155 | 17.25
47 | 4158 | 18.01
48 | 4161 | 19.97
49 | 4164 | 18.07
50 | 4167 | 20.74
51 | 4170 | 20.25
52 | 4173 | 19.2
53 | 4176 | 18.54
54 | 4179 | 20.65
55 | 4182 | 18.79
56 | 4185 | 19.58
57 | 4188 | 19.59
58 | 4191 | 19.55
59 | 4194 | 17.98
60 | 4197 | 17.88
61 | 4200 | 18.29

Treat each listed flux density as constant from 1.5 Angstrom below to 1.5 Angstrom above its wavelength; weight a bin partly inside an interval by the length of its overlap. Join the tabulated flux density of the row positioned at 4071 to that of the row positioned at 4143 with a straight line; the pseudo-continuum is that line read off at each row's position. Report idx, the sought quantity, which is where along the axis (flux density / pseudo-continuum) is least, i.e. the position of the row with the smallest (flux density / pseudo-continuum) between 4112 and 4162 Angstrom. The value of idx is 4119 Angstrom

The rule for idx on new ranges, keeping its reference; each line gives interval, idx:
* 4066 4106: 4098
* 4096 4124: 4098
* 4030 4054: 4044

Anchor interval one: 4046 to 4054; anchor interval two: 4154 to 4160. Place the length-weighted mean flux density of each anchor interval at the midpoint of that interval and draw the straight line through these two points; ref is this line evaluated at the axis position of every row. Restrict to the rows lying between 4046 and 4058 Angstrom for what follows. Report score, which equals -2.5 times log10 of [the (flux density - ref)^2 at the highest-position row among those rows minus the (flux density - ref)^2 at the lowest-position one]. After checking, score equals 2.6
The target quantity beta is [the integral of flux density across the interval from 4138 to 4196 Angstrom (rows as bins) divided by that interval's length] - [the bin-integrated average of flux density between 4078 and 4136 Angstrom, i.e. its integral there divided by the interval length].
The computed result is 1.1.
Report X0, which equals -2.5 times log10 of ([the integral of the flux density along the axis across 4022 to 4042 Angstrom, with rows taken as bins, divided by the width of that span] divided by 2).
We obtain -2.46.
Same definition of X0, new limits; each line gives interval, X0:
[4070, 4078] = -2.46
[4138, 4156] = -2.42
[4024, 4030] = -2.41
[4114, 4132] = -2.43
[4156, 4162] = -2.43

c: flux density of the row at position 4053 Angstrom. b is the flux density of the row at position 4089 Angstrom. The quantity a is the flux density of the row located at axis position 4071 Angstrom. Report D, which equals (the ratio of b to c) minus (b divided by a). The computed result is 0.09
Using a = 21.03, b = 18.34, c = 19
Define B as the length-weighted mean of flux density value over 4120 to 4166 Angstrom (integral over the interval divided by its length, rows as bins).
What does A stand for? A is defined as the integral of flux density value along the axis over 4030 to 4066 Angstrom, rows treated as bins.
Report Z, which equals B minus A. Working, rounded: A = 719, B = 18.9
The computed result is -700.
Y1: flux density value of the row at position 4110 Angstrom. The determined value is 15.78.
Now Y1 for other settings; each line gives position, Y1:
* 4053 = 19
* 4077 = 18.43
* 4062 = 20.27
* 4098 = 13.41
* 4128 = 19.24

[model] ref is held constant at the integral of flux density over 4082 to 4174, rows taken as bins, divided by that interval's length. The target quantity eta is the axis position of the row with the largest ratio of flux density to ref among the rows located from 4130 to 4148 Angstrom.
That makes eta 4137 Angstrom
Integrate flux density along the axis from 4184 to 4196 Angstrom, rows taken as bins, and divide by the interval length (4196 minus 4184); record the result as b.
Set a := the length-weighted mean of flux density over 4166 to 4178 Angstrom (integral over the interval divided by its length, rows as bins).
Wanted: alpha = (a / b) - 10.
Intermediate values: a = 19.7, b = 19.1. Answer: -8.97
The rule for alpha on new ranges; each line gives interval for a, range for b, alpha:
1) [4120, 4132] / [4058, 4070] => -9.07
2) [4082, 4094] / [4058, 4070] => -9.14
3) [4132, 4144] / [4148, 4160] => -8.97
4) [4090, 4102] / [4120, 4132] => -9.10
